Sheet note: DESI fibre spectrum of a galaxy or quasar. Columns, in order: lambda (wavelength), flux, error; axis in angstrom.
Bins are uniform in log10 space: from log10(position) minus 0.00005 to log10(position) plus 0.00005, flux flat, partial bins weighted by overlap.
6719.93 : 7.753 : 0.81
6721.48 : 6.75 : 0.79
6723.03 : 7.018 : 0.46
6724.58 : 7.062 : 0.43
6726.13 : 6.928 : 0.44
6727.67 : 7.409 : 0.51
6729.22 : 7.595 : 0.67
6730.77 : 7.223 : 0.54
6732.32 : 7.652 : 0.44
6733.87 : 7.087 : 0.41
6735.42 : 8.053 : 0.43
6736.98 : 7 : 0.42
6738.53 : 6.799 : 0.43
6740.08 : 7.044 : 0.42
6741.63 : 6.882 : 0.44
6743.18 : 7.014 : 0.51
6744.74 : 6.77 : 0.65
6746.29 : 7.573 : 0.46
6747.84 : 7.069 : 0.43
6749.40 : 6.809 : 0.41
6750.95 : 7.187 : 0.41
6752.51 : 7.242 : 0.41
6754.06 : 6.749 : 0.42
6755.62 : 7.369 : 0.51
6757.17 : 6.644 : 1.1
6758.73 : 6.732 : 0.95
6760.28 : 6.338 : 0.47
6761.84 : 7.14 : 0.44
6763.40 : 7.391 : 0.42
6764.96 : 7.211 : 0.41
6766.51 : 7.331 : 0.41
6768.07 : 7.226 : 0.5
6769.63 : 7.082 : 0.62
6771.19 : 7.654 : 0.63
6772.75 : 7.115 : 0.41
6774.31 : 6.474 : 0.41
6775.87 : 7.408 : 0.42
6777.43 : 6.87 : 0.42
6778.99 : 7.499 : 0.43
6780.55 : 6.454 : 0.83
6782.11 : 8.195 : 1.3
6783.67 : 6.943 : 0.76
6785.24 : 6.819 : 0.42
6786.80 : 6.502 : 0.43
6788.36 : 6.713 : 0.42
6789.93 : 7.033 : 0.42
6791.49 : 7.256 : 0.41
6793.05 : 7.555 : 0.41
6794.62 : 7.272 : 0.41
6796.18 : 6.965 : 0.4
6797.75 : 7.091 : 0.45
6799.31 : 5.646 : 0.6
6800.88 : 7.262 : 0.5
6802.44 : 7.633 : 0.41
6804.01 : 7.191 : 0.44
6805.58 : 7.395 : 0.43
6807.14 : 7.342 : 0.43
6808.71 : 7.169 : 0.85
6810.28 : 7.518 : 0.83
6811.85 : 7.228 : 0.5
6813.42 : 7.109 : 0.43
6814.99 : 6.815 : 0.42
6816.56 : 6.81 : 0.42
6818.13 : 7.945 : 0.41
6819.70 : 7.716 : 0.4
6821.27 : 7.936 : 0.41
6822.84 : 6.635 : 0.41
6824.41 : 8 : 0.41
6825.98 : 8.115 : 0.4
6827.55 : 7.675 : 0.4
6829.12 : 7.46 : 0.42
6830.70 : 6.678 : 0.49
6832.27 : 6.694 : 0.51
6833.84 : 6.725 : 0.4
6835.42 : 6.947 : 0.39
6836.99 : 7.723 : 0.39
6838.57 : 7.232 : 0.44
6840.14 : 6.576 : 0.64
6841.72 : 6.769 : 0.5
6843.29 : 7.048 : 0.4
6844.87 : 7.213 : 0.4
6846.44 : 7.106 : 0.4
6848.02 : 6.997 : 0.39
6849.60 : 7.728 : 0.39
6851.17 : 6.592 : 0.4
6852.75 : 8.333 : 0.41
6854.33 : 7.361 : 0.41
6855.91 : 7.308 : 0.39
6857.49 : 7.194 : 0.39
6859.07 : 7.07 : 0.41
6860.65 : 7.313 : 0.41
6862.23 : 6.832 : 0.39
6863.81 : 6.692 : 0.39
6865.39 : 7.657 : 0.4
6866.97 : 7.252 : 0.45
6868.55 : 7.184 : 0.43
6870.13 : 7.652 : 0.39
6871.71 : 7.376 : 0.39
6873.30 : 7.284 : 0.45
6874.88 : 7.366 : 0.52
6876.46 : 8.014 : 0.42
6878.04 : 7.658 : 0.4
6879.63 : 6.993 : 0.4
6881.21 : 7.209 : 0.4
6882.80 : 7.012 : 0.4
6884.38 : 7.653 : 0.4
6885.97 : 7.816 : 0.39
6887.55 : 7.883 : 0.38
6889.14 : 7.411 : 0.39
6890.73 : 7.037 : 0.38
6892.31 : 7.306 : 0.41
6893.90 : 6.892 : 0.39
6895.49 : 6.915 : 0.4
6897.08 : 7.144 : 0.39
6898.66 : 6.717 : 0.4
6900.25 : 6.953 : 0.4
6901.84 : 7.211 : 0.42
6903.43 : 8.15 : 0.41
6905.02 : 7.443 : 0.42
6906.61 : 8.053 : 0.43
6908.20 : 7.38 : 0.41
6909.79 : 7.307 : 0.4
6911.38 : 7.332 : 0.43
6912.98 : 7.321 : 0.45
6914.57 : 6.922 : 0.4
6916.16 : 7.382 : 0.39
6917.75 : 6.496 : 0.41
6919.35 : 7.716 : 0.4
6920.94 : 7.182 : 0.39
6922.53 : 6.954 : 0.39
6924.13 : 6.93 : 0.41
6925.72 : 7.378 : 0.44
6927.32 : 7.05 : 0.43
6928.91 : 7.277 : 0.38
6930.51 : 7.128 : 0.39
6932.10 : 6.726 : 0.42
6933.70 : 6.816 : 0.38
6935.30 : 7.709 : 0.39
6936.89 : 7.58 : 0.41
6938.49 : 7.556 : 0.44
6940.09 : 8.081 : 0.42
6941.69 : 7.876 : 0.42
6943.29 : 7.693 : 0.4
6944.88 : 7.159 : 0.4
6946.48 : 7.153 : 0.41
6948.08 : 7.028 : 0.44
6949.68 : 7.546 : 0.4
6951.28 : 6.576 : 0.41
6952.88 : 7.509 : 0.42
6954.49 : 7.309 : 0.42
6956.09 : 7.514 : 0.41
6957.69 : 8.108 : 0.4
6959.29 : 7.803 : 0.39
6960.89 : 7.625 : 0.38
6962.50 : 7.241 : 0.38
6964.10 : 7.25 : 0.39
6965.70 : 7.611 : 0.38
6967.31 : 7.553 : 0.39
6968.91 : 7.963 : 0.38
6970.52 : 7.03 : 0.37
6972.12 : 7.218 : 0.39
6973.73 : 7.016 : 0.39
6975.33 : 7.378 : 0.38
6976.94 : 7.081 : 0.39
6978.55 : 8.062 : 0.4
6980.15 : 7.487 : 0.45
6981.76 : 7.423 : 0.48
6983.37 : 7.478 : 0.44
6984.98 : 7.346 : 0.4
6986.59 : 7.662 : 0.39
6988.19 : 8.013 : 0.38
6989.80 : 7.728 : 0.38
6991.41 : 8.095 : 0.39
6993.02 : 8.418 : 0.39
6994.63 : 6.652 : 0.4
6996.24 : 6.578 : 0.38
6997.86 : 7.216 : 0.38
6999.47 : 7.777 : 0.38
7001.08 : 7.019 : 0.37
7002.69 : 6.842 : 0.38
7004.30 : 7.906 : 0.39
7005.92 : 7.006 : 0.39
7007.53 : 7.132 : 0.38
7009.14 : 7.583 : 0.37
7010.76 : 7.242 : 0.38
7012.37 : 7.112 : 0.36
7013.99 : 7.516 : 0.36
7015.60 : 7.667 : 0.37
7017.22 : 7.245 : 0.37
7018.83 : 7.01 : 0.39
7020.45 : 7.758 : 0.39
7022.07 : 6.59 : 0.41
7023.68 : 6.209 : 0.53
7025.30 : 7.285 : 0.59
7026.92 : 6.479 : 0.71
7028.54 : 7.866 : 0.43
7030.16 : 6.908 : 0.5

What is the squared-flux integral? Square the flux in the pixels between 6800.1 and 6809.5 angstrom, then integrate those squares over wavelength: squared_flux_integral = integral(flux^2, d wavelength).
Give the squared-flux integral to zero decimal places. 506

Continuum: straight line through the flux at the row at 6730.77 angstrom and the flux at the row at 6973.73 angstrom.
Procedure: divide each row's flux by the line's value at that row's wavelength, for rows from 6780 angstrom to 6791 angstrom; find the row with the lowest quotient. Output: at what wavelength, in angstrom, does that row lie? 6780.55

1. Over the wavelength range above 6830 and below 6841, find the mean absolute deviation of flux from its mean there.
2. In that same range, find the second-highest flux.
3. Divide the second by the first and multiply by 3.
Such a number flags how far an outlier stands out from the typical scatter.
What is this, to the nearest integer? 70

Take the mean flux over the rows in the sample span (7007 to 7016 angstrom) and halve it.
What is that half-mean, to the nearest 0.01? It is 3.69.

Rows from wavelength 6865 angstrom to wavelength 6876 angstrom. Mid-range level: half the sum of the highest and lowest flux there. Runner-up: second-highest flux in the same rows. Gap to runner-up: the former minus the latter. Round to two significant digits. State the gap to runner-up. -0.23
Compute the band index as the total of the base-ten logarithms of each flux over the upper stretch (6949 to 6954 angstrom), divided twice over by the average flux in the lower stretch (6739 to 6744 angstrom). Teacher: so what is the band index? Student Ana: 0.053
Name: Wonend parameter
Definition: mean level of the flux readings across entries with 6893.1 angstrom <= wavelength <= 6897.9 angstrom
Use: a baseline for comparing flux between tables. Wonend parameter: 7.0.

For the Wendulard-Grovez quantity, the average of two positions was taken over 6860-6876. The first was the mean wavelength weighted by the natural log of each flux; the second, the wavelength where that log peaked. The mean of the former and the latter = 6866.6 angstrom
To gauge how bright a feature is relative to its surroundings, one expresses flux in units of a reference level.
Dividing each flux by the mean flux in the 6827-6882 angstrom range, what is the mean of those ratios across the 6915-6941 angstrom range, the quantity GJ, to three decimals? 1.003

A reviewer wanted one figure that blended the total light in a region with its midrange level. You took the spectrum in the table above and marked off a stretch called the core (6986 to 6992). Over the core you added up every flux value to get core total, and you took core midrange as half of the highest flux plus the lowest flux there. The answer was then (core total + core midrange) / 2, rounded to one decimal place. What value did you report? 19.7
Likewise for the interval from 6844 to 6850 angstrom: 18.2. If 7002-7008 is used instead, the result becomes 18.1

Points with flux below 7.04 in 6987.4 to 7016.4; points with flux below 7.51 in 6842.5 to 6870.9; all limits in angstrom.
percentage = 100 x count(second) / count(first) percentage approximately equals 280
